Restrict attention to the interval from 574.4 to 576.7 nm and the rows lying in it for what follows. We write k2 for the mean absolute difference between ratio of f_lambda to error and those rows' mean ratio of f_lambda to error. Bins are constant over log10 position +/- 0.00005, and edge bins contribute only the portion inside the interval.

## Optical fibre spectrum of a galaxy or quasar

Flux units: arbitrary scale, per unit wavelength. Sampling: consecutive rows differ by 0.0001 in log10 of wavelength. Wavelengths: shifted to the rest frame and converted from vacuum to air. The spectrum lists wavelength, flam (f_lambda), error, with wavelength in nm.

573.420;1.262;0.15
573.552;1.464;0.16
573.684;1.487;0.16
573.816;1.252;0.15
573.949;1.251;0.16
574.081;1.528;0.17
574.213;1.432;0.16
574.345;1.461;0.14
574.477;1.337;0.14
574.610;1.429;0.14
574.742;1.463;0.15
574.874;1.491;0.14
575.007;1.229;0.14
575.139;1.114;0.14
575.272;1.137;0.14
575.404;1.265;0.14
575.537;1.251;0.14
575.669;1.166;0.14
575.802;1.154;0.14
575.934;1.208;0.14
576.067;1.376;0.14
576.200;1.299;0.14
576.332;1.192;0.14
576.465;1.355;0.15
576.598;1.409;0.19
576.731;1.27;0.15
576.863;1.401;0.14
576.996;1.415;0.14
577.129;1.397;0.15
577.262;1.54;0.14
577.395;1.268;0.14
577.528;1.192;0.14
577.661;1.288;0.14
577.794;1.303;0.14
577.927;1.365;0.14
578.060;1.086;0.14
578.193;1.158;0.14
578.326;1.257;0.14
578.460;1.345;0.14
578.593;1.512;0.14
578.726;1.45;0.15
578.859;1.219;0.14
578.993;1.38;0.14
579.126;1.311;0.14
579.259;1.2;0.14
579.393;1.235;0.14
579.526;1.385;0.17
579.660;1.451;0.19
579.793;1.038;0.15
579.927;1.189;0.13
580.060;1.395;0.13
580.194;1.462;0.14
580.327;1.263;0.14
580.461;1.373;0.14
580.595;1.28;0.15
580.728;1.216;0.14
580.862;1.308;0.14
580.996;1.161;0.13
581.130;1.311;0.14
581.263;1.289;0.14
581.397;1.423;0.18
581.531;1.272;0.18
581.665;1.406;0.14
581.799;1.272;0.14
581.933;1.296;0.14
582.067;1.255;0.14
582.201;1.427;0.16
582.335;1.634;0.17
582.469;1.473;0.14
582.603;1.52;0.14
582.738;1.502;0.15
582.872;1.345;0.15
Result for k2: 0.67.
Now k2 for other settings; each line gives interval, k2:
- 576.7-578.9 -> 0.67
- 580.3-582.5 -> 0.54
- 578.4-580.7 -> 0.82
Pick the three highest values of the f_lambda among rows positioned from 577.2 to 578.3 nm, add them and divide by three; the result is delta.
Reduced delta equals 1.40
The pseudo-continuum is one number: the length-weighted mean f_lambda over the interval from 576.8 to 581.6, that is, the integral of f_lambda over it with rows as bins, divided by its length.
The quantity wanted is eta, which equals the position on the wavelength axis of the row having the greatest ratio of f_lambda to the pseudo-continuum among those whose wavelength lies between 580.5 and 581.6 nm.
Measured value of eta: 581.397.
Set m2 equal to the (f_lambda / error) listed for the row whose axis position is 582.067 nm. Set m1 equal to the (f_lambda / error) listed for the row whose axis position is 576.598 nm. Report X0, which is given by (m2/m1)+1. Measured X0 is 2.21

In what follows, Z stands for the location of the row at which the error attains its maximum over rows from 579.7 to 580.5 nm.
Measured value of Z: 579.793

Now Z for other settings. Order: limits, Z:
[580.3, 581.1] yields 580.595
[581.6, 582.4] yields 582.335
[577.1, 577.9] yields 577.129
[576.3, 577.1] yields 576.598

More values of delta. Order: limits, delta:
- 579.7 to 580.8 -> 1.41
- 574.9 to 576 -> 1.25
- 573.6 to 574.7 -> 1.49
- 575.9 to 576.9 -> 1.40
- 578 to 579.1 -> 1.45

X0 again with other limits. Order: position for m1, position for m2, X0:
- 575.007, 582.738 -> 2.14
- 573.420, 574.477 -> 2.14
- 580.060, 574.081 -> 1.84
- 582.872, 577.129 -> 2.04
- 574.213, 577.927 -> 2.09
